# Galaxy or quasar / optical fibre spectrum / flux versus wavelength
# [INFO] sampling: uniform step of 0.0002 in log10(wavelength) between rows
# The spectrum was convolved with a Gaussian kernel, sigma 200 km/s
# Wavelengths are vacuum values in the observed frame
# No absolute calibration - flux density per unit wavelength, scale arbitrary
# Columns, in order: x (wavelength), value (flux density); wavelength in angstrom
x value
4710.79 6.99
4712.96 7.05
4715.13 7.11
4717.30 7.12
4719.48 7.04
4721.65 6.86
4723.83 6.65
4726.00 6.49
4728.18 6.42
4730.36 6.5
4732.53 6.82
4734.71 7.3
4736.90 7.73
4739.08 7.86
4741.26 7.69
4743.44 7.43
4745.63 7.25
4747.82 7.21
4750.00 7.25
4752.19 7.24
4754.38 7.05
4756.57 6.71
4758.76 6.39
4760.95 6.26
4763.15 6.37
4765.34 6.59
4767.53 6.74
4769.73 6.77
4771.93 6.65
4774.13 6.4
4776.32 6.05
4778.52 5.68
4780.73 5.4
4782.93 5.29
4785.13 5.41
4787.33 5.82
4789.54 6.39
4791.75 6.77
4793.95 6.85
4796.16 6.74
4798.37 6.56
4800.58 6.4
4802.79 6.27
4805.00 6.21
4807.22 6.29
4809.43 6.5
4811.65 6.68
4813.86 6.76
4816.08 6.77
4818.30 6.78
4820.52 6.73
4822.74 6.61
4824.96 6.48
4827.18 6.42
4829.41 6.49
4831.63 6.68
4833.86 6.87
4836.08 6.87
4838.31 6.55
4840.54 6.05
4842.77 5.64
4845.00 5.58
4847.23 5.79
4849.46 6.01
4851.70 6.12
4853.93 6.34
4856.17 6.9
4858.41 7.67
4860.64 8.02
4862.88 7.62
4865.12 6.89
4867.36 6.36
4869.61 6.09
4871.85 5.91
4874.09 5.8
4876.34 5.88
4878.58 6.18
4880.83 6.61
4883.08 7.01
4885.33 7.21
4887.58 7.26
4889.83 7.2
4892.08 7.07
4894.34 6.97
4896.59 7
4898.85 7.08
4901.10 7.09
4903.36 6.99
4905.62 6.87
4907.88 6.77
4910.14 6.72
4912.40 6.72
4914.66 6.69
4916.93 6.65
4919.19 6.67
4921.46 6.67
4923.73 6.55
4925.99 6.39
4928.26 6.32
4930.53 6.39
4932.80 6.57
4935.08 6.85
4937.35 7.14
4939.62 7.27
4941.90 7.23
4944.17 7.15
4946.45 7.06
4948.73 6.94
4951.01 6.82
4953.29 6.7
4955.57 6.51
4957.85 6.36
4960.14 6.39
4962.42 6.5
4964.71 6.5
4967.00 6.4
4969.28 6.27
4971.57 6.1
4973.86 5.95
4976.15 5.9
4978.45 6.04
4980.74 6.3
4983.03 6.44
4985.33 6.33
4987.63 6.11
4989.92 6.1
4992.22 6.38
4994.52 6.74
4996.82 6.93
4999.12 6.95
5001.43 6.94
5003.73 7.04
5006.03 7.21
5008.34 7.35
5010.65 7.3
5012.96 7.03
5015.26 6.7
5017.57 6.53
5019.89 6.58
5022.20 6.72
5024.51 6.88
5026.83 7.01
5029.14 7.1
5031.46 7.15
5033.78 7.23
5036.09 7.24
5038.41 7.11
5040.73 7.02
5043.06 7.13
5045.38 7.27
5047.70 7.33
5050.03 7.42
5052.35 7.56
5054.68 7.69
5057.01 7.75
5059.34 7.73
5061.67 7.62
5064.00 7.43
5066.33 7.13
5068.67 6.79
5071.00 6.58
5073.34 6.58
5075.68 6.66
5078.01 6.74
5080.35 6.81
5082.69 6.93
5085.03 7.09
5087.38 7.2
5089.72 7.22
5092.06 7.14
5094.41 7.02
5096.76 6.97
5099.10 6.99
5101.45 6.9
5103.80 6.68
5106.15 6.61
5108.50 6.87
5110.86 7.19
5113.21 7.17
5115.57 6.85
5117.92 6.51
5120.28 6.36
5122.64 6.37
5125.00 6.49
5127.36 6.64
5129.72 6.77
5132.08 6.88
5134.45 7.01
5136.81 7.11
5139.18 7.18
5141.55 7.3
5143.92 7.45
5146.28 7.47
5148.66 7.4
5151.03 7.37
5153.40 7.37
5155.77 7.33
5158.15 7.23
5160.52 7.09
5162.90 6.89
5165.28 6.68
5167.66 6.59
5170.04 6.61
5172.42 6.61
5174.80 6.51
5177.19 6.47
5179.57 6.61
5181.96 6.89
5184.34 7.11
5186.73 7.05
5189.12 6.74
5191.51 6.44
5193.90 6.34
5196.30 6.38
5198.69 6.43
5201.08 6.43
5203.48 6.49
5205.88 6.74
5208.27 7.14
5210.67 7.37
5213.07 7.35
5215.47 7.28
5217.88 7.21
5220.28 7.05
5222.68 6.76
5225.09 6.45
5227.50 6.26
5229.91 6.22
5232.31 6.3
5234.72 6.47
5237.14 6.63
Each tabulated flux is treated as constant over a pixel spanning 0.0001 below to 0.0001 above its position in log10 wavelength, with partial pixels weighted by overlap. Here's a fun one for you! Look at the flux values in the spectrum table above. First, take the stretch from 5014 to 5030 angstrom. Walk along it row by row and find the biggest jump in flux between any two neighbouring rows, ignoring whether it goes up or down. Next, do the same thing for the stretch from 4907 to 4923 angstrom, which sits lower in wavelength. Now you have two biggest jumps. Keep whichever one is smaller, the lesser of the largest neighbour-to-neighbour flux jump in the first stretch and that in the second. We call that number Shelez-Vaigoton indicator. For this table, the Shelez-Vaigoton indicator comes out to 0.05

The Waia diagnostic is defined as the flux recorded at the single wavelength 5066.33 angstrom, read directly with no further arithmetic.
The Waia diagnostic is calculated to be 7.13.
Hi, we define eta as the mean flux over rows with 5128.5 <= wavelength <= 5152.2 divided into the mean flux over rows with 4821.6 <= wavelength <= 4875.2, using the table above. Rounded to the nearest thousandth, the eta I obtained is 0.902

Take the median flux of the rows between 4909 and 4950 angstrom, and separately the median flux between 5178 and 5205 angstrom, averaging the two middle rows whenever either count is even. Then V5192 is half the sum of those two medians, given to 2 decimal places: 6.60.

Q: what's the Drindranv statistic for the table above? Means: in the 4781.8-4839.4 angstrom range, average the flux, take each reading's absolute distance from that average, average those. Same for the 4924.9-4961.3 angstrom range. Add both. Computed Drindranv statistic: 0.59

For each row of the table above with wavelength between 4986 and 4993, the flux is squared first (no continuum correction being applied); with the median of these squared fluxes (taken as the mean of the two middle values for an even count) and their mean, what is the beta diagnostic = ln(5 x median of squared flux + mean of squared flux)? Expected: 5.42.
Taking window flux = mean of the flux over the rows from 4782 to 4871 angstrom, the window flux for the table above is 6.48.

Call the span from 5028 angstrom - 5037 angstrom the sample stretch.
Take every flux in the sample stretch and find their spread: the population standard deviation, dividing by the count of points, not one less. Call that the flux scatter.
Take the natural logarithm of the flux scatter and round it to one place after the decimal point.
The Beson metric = -2.8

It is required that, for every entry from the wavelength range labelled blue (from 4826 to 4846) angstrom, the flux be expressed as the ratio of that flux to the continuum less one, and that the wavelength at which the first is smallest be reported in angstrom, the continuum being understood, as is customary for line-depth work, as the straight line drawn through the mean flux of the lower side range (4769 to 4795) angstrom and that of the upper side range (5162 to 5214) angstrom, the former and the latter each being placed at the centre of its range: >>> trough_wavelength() 4845.00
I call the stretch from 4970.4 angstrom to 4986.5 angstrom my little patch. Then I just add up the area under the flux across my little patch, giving 99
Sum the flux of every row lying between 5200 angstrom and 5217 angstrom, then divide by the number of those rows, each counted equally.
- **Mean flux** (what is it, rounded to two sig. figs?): 7.0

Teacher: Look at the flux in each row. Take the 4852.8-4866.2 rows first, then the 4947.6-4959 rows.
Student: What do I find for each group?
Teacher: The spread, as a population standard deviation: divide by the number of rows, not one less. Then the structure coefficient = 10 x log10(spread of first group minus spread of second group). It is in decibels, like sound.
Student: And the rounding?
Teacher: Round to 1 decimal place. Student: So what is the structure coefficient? -4.4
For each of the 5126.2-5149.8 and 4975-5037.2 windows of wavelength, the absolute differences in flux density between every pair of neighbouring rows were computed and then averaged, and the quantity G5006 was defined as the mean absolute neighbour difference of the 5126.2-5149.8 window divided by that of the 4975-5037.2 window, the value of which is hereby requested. 0.71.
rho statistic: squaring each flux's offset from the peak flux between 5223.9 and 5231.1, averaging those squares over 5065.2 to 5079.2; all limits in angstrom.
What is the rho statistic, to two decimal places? 0.12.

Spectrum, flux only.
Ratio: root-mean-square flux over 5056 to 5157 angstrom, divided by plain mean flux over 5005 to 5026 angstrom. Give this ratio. 1.015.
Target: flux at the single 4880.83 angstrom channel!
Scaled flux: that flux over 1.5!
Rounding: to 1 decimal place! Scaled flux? 4.4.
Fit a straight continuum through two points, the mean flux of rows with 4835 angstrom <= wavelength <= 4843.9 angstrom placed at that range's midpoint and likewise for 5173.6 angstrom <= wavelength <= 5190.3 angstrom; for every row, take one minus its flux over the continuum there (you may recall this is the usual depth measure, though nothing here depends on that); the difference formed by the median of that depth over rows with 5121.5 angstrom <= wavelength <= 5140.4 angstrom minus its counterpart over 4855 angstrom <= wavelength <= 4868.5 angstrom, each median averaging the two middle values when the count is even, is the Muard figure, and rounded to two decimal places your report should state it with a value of 0.13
